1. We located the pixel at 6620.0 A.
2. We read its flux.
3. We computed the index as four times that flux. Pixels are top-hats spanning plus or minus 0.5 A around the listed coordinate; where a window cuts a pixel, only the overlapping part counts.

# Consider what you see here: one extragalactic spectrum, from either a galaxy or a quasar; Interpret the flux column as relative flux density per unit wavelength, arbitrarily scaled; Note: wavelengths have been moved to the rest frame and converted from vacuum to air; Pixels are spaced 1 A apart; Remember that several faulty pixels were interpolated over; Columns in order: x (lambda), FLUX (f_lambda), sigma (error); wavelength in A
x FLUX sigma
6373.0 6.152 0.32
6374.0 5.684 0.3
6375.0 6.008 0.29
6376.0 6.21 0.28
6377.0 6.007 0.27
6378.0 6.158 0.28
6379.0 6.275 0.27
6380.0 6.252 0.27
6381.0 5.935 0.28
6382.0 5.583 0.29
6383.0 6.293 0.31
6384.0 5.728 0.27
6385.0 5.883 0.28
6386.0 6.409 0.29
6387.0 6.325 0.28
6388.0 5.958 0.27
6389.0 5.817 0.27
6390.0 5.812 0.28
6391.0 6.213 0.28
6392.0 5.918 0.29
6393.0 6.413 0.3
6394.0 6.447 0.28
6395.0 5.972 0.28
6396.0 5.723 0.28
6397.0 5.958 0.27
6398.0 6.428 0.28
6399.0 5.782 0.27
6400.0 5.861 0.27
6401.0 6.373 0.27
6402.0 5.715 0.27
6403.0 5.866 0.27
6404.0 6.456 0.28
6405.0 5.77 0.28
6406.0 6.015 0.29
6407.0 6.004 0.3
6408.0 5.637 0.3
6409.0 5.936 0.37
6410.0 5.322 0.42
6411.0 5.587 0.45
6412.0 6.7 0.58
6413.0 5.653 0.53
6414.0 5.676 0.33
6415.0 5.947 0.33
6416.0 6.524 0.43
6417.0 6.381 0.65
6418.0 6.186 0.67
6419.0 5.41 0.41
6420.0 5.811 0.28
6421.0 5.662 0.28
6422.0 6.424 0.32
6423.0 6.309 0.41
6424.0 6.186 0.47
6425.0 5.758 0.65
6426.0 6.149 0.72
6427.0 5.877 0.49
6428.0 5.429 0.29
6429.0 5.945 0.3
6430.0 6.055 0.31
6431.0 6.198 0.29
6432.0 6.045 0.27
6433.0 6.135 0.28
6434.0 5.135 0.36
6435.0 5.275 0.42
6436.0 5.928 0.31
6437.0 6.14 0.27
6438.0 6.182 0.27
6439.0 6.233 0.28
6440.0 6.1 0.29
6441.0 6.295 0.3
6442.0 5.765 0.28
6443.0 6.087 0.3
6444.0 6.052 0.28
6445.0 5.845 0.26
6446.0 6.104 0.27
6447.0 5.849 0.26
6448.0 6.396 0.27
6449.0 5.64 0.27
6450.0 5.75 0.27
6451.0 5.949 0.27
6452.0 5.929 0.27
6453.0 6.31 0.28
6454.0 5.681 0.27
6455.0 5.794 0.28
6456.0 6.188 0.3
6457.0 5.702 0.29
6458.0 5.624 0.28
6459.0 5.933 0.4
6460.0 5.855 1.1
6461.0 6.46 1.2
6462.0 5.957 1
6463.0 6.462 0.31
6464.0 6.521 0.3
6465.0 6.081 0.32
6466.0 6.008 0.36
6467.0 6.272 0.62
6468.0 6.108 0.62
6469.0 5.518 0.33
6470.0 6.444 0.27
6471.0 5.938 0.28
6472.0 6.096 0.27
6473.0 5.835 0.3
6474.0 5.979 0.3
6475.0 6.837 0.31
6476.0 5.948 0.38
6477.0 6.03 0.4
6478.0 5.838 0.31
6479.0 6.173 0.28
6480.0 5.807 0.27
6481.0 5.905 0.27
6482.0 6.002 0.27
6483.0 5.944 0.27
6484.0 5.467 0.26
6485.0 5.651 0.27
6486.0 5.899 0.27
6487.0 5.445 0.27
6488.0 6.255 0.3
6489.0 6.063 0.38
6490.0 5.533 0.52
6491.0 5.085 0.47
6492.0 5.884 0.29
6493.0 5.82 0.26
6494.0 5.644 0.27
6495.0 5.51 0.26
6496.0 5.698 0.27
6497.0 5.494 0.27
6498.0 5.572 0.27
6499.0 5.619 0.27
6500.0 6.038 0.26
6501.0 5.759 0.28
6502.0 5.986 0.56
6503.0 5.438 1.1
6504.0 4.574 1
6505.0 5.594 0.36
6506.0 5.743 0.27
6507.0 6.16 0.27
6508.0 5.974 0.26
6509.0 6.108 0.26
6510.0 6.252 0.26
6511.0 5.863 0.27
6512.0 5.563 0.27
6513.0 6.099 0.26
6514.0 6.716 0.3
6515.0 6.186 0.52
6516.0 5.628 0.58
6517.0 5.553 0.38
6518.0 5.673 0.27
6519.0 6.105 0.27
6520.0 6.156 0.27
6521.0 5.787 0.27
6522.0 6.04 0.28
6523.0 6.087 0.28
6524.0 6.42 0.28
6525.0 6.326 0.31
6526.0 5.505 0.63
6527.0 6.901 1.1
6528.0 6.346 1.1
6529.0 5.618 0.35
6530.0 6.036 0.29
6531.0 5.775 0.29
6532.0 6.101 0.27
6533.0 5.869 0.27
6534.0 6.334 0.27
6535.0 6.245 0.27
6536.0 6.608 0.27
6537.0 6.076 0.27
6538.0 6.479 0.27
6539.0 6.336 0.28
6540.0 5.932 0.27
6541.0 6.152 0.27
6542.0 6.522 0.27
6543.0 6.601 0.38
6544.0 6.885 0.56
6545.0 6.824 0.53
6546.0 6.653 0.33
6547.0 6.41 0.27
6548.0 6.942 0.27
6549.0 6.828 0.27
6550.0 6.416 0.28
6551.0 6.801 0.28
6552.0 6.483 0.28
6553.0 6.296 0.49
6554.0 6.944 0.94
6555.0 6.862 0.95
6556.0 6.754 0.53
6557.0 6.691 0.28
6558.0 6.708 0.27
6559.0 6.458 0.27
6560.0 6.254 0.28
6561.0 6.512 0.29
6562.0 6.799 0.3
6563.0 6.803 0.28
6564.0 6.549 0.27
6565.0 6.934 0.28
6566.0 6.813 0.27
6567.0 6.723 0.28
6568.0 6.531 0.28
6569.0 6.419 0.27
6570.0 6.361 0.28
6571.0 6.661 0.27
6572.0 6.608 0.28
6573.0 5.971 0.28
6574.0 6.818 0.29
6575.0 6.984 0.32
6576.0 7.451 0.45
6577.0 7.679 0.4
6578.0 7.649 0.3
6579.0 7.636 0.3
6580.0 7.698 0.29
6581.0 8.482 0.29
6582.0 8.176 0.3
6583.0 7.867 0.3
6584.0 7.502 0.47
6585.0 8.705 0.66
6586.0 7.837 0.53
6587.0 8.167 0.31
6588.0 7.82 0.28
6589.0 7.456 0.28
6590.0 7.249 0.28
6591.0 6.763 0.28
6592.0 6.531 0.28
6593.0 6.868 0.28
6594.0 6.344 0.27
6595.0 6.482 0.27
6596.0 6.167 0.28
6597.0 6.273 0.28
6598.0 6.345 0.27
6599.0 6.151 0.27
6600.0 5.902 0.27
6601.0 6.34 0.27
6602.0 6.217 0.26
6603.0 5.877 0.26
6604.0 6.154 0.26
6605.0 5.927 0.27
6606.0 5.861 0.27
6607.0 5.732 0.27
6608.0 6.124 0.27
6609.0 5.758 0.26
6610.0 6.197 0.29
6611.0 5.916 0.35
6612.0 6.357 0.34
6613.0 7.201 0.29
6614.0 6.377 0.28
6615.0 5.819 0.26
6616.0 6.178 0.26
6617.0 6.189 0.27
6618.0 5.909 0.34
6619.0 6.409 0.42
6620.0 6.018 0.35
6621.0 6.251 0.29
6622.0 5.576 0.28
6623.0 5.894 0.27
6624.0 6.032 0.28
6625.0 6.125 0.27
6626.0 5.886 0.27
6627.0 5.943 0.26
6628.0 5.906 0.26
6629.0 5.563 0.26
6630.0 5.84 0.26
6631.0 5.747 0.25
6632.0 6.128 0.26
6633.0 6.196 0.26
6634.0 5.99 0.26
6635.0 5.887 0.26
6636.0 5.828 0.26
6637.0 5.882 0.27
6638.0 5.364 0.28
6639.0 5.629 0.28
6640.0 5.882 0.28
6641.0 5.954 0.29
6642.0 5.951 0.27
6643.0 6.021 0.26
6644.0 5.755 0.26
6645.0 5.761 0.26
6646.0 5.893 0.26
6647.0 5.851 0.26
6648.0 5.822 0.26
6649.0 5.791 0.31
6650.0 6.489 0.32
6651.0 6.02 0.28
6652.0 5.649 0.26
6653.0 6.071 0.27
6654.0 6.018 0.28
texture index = 24.1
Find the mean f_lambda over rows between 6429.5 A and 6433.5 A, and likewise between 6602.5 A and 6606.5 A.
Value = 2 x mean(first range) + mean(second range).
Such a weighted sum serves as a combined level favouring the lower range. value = 18.17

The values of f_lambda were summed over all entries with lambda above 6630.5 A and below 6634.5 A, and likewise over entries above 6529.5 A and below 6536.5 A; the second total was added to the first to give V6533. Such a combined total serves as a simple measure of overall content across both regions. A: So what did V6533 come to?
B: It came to 67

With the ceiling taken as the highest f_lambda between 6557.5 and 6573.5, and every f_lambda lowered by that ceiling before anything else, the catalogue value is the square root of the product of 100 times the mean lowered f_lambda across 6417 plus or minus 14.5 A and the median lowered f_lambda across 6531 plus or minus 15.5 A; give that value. 8.7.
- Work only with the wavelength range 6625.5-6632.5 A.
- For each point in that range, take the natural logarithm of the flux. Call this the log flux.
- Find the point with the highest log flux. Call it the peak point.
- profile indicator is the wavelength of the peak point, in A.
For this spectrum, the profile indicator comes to 6632.0 A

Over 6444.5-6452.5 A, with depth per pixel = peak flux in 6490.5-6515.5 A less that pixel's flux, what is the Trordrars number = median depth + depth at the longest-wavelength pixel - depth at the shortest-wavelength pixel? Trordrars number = 0.7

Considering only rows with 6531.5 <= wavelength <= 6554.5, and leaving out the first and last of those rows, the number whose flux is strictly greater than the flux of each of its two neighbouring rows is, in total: 6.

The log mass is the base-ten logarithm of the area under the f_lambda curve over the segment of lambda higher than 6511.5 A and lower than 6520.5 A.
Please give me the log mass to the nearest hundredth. 1.73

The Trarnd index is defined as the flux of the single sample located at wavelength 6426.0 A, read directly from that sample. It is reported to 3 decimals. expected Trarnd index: 6.149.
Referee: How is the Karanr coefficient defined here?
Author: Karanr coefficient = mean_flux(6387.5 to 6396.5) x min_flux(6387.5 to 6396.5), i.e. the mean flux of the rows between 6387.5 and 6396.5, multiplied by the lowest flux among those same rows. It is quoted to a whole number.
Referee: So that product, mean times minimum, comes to 35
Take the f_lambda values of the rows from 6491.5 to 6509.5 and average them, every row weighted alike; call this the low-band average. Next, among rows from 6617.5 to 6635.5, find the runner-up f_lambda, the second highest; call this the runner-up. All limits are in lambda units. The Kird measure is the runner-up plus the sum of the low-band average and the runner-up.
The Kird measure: 18.2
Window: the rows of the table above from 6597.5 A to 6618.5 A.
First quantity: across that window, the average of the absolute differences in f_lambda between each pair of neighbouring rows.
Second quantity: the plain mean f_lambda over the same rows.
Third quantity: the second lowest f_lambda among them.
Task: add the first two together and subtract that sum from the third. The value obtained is -0.70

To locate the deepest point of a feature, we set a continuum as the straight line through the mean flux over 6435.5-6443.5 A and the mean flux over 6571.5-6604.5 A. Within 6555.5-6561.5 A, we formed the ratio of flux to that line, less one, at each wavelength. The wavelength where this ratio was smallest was 6560.0 A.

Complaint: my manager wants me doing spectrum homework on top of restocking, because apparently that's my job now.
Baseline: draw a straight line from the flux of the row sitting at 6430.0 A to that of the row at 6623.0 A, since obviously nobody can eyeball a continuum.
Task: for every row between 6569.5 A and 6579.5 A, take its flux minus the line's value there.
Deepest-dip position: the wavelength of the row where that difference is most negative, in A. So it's 6573.0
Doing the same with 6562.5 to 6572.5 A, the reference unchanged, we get 6570.0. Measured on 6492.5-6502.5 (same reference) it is 6497.0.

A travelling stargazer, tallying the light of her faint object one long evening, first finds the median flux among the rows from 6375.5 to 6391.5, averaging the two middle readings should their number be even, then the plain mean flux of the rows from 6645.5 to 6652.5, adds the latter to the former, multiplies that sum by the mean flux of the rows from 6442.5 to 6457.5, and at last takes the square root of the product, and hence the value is 8.46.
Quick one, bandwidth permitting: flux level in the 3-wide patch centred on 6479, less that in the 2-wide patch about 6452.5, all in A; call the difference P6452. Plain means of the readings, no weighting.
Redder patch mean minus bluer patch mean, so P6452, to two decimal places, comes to -0.18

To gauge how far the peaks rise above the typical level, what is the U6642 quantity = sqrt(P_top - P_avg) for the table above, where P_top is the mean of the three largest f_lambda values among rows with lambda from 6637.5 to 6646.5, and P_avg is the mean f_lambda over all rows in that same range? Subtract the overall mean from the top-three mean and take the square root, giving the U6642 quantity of 0.42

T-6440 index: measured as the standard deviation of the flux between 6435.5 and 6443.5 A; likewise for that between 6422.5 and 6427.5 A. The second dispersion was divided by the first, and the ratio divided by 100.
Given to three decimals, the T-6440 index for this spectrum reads 0.013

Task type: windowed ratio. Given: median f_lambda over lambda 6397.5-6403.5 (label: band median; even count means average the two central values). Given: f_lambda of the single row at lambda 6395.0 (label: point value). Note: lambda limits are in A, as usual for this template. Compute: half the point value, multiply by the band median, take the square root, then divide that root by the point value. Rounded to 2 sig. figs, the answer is 0.70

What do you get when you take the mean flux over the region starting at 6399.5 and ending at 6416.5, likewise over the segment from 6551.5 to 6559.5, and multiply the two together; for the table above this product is 39.5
